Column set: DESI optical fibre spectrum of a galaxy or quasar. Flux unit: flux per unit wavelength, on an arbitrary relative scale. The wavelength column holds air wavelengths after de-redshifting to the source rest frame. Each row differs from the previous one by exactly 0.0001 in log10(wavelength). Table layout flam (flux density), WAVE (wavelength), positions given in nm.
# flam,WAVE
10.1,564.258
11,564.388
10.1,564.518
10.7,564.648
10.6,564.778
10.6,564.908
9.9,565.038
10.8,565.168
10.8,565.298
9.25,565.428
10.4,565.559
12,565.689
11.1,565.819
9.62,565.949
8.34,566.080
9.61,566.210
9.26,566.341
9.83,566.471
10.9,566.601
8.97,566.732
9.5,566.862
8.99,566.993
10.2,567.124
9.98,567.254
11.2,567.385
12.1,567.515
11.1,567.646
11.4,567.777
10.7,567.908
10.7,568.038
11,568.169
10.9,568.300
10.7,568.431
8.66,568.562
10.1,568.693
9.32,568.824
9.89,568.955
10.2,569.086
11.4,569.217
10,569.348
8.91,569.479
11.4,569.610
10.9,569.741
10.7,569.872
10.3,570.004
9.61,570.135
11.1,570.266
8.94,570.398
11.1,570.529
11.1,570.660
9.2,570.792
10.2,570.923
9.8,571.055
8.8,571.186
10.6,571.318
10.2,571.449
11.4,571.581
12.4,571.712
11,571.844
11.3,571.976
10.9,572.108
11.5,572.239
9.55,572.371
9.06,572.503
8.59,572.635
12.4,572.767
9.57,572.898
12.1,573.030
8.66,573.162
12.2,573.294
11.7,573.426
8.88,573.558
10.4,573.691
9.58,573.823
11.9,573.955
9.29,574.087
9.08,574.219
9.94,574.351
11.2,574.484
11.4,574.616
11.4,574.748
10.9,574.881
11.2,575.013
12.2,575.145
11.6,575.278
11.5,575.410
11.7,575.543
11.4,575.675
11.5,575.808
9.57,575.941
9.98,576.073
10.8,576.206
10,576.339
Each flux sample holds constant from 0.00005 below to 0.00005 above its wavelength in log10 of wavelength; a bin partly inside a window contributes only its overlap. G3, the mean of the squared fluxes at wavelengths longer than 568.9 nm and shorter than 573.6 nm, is 110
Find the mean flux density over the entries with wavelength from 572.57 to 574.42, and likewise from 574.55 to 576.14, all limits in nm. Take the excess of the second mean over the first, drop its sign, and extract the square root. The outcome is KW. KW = 0.94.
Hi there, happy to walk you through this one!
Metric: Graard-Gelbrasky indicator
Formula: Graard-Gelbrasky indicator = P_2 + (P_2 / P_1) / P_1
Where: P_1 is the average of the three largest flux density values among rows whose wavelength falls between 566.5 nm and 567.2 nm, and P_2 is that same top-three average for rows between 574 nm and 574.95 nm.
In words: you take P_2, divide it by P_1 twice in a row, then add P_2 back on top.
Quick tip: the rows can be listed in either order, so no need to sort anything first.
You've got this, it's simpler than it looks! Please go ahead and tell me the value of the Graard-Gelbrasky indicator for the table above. 11.4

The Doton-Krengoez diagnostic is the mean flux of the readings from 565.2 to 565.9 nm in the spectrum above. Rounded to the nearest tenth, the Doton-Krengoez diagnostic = 10.7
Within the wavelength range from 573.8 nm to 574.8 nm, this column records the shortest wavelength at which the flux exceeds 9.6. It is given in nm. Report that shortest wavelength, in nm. 573.955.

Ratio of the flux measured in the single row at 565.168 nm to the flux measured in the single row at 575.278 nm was 0.93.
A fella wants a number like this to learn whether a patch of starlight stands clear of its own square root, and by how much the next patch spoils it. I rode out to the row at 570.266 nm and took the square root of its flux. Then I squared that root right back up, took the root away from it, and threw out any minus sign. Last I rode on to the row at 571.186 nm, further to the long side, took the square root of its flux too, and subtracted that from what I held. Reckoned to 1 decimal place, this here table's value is 4.8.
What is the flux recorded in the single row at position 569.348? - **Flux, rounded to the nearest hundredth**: 10.00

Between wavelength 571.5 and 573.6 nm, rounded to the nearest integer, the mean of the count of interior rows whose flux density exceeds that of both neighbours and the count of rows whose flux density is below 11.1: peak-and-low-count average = 7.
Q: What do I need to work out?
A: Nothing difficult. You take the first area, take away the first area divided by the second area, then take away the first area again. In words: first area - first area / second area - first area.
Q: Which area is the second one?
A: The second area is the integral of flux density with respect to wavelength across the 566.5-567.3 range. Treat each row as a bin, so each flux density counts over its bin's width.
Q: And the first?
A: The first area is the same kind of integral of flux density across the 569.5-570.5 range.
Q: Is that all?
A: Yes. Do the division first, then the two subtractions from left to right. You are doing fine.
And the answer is -1.3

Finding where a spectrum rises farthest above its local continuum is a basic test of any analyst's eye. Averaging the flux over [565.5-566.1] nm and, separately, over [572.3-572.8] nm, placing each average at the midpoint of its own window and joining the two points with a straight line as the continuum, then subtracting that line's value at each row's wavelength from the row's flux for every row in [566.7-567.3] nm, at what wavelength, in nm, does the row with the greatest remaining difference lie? 567.124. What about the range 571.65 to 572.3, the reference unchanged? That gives 571.712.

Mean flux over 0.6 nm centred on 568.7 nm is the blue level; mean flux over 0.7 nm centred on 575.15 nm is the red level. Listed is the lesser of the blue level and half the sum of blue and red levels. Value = 9.7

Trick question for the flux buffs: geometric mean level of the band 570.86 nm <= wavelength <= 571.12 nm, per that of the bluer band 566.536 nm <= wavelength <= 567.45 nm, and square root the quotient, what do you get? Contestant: 1.00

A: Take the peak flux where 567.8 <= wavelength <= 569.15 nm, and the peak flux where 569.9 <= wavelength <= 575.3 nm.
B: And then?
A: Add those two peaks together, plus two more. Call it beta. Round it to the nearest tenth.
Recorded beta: 25.4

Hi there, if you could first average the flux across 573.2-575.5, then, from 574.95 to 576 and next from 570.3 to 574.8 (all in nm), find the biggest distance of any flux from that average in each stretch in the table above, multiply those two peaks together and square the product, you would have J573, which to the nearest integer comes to 9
